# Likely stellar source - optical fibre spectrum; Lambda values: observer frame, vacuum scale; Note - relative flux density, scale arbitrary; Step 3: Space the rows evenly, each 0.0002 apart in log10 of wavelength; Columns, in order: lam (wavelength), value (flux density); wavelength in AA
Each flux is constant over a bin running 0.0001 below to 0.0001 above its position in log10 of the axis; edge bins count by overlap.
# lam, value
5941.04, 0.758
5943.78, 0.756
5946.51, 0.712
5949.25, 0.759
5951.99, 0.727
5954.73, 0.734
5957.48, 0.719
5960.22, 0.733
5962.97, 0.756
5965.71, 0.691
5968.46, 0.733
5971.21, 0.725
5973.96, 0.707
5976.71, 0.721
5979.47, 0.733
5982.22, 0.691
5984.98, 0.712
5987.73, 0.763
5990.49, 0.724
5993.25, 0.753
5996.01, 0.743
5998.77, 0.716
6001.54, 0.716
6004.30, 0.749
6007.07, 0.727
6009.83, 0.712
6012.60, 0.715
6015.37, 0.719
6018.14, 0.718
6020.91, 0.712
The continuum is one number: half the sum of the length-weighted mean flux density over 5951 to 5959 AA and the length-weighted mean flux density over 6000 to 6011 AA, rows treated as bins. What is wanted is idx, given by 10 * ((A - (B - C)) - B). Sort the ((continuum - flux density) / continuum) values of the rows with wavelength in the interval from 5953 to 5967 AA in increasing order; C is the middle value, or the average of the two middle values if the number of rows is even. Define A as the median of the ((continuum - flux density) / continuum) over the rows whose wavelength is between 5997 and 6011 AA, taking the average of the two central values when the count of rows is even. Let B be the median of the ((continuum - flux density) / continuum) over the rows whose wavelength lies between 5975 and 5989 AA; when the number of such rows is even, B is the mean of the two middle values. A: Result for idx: -0.10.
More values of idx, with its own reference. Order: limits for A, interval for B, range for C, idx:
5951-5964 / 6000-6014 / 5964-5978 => -0.30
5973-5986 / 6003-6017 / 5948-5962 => -0.10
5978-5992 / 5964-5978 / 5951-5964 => -0.21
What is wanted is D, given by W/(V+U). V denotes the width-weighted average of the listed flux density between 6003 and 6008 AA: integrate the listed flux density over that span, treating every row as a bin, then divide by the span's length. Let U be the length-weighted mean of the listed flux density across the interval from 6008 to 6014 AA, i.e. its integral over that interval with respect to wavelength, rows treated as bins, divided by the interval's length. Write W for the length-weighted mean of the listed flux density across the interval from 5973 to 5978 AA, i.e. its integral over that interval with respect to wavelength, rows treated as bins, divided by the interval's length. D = 0.492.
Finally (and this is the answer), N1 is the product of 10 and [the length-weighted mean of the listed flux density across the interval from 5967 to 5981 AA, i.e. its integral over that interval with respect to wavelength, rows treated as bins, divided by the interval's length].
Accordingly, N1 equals 7.23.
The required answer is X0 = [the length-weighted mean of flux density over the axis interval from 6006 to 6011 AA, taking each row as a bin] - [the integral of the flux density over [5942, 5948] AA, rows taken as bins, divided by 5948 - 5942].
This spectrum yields -0.016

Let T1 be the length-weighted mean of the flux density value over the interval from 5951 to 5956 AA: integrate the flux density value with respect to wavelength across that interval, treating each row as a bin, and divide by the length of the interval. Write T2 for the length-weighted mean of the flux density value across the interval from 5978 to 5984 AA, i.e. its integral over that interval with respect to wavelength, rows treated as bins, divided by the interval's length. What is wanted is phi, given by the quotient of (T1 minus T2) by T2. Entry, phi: 0.03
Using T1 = 0.731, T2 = 0.711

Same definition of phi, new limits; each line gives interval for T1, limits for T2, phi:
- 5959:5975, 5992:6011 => -0.01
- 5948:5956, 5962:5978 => 0.03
